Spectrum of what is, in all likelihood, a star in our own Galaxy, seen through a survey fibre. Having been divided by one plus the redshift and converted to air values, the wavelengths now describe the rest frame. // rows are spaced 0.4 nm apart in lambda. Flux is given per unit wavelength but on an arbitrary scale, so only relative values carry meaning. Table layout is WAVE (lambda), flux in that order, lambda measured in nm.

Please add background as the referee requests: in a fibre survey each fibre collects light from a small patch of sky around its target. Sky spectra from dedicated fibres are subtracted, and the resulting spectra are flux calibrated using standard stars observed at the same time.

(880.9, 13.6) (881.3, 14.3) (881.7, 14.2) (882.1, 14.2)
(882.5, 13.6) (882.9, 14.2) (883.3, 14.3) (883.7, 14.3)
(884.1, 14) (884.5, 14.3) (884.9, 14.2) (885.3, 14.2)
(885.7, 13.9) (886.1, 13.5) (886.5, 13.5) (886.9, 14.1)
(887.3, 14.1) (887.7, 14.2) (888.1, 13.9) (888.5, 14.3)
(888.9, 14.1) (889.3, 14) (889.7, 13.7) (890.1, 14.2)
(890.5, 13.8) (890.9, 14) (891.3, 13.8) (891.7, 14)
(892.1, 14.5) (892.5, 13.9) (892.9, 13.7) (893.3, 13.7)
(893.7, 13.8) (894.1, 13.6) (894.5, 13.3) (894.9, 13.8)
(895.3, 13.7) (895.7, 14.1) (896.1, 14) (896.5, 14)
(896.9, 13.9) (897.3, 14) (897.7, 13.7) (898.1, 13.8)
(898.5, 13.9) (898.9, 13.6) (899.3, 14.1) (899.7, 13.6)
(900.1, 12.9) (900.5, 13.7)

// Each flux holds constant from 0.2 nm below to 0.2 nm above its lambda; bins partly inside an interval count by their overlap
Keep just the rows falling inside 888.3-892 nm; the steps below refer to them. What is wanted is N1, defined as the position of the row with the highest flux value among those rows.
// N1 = 888.5 nm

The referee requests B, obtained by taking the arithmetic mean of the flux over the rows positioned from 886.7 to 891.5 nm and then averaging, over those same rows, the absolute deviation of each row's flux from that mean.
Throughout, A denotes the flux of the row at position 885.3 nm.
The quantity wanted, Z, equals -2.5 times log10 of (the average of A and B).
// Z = -2.14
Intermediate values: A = 14.2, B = 0.150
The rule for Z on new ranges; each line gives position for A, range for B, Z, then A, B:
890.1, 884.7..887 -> -2.15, 14.2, 0.267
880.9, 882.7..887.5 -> -2.10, 13.6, 0.217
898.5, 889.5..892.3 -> -2.12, 13.9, 0.200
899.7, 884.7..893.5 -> -2.10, 13.6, 0.207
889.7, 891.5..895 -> -2.11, 13.7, 0.215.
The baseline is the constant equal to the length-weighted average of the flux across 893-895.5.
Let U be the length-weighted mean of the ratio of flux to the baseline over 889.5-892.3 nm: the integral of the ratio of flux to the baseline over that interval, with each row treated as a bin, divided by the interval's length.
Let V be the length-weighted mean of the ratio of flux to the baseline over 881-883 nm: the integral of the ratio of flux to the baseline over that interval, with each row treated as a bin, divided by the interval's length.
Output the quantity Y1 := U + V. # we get 2.06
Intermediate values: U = 1.03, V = 1.03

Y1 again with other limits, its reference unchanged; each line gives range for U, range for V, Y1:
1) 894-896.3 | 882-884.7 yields 2.04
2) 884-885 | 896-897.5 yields 2.06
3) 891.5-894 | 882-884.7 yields 2.05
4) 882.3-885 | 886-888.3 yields 2.05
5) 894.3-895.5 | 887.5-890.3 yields 2.03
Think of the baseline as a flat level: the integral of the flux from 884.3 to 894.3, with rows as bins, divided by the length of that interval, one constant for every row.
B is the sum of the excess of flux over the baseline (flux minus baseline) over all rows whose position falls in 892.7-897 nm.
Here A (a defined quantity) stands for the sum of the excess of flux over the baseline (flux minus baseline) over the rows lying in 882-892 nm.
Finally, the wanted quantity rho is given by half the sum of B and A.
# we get -0.28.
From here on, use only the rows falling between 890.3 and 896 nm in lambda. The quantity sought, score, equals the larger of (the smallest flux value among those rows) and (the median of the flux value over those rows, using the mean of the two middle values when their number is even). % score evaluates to 13.80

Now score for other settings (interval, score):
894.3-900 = 13.85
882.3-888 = 14.15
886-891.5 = 14.00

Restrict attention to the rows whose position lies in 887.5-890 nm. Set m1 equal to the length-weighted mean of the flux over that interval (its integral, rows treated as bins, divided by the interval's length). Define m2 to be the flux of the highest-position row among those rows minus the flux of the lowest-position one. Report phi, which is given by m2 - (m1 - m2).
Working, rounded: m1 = 14.0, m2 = -0.5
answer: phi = -15.0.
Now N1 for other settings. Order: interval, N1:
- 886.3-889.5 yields 888.5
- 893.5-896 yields 895.7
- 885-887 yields 885.3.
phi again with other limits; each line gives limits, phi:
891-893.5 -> -14.1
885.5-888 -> -13.3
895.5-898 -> -14.7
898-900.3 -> -15.4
